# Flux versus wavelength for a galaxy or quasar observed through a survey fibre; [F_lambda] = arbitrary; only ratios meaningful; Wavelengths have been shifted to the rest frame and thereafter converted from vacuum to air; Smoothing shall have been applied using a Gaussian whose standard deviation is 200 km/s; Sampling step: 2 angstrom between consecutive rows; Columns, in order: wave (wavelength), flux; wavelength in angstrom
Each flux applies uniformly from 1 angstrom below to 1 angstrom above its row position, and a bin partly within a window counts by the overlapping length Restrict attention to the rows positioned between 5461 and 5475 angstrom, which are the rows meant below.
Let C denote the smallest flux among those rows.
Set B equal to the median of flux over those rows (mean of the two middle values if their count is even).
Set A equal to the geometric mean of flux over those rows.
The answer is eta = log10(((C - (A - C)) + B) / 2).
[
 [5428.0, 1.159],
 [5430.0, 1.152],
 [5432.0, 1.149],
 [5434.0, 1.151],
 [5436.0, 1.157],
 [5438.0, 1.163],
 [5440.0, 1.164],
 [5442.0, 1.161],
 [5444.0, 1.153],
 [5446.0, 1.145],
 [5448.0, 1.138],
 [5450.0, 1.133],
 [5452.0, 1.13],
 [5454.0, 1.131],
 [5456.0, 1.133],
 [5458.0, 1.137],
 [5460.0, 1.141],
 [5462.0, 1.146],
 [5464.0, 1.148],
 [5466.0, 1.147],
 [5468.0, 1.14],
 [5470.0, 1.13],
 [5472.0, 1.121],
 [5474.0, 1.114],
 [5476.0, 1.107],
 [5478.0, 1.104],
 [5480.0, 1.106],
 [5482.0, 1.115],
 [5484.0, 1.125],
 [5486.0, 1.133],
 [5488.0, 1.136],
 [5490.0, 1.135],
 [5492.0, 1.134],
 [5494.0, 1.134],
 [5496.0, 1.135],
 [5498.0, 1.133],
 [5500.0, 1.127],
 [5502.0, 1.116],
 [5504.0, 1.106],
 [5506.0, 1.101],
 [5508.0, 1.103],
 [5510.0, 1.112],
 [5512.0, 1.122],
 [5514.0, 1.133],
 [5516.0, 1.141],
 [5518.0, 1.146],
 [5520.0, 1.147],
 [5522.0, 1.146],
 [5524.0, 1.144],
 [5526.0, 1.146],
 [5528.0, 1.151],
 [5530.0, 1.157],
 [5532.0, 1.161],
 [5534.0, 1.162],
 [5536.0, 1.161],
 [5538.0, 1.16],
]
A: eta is 0.048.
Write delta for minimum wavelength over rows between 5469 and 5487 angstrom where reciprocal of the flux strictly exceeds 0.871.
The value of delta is 5470.0 angstrom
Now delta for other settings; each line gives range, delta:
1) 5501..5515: 5502.0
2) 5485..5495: 5486.0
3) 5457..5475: 5458.0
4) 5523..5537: 5524.0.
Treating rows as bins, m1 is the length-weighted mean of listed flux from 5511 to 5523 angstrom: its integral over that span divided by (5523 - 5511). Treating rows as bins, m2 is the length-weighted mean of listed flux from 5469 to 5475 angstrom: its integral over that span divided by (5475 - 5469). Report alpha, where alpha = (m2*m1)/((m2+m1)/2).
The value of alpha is 1.13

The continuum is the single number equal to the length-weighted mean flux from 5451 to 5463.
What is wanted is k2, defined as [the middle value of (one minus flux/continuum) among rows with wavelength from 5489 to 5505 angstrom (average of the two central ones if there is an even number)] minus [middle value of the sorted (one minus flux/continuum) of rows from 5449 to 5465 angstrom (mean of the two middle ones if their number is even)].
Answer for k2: 0.001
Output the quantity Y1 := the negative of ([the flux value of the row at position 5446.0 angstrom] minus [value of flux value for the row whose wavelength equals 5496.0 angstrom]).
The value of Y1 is -0.010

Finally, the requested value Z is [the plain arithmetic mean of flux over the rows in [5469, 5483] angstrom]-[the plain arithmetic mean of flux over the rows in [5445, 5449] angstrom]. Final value -0.028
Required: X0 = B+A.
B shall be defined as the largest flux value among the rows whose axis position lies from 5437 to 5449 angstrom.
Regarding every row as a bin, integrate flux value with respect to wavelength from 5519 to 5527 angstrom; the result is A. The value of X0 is 10.3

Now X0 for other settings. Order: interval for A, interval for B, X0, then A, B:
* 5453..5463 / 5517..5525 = 12.5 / 11.4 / 1.147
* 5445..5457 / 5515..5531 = 14.8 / 13.6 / 1.157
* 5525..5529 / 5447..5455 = 5.7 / 4.6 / 1.138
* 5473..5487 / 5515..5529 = 16.8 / 15.6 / 1.151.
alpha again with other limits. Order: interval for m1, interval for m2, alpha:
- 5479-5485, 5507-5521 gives 1.12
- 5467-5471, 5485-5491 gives 1.13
